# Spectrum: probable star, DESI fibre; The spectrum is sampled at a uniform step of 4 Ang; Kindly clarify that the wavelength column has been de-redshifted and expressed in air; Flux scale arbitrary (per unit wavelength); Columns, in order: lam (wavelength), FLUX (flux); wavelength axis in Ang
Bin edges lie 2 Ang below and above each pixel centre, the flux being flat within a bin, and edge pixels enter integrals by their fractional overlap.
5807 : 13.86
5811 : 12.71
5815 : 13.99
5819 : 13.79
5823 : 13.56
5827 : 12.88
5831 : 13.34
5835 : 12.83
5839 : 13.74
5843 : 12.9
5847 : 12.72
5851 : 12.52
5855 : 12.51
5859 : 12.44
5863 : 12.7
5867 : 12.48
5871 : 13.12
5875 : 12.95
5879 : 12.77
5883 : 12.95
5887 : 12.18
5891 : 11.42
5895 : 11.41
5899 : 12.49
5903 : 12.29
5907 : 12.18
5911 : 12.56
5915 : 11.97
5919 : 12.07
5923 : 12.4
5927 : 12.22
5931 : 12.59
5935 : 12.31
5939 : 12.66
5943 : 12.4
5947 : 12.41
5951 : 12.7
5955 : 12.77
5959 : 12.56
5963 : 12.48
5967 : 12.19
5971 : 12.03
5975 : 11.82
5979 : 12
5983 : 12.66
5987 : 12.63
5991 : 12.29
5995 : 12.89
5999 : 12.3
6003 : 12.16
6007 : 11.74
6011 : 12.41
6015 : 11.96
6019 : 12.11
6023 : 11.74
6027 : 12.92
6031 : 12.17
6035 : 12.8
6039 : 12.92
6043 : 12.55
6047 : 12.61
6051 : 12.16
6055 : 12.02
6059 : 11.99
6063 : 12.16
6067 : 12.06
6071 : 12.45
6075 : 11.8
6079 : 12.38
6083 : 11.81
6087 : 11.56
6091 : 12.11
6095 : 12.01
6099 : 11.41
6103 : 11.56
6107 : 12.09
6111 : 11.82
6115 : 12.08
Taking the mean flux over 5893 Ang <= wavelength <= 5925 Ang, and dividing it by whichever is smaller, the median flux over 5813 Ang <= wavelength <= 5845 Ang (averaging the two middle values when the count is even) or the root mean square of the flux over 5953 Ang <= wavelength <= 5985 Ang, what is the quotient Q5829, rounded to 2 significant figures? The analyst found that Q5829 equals 0.99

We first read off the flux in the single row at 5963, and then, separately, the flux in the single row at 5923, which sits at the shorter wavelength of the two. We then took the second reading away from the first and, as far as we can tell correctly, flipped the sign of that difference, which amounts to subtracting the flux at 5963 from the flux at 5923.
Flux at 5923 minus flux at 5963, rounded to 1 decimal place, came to -0.1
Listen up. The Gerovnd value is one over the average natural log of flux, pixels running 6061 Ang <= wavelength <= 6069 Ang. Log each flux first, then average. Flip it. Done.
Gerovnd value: 0.401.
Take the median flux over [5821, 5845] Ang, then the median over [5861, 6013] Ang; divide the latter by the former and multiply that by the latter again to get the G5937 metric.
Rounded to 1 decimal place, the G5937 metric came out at 11.7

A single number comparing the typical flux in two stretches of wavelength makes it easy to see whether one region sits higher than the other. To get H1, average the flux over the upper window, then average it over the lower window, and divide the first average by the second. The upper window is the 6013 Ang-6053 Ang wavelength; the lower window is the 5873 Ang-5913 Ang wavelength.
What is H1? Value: 1.01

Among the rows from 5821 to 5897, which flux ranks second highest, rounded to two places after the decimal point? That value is 13.56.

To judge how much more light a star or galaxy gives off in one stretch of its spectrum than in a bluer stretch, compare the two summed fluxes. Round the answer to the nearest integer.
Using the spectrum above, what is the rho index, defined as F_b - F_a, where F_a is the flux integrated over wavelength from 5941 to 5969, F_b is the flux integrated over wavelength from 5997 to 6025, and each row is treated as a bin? -12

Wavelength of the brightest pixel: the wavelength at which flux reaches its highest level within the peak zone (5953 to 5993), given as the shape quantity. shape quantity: 5955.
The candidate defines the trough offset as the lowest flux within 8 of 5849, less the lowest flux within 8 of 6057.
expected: 0.52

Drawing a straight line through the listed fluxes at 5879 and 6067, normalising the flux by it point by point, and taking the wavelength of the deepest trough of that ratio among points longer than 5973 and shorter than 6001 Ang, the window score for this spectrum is 5975 Ang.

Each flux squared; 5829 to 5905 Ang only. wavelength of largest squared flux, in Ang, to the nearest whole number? 5839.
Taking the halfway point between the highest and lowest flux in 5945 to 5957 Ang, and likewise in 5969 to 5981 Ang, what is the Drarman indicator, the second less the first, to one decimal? -0.7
